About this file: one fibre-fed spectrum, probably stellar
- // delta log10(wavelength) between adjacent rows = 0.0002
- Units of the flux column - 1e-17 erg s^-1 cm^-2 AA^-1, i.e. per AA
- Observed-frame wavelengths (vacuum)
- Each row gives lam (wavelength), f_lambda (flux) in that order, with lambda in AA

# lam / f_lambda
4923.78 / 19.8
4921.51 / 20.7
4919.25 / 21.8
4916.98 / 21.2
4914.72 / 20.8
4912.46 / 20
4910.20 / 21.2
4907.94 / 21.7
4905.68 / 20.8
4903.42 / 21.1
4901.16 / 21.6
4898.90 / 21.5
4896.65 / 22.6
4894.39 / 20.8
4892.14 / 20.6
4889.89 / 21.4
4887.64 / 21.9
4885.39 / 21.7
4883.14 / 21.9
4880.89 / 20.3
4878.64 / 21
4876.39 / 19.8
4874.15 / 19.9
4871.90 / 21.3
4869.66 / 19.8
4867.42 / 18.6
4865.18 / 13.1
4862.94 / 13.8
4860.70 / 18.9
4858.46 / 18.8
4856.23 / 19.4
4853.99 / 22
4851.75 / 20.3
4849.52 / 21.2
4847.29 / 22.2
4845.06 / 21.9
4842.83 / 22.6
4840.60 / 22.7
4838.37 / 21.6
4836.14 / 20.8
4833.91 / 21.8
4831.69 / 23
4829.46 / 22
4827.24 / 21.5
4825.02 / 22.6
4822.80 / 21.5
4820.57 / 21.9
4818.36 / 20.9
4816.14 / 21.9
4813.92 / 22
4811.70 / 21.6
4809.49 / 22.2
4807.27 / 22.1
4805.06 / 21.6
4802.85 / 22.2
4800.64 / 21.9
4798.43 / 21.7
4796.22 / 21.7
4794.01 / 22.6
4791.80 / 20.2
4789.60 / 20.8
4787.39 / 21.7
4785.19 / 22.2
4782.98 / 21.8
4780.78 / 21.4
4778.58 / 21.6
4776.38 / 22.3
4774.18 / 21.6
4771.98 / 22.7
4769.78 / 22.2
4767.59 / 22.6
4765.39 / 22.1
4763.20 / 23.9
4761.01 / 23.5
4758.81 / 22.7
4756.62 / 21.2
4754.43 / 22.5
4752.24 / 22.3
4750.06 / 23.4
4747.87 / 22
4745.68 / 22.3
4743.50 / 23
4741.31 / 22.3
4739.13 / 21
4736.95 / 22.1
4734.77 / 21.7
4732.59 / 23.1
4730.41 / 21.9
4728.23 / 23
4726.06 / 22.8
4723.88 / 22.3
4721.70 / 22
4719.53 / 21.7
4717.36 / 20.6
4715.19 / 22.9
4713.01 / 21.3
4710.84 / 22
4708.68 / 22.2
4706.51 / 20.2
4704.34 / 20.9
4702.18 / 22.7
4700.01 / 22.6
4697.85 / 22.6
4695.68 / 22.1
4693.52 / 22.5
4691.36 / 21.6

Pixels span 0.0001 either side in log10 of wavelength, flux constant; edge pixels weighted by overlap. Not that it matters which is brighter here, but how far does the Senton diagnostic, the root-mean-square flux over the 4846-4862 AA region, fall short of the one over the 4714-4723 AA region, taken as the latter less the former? 1.4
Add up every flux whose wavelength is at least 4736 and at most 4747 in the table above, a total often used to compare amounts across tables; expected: 111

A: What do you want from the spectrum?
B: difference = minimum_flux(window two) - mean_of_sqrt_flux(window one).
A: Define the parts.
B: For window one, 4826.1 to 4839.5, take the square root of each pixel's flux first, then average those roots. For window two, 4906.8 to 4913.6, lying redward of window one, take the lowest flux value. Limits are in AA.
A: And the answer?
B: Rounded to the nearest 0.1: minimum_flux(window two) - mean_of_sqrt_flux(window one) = 15.3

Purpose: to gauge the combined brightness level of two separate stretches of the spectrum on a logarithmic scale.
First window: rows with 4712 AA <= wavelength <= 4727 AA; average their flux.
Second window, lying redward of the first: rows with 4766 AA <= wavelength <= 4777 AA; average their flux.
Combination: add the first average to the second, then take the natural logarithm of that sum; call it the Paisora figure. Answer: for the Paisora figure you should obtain 3.79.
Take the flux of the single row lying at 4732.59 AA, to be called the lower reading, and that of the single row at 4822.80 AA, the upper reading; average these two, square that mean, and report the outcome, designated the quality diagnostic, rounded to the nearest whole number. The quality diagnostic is 497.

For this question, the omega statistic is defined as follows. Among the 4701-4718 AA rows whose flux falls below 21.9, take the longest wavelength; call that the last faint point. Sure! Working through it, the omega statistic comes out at 4717.36 AA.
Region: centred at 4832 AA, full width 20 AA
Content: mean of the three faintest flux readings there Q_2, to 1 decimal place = 21.3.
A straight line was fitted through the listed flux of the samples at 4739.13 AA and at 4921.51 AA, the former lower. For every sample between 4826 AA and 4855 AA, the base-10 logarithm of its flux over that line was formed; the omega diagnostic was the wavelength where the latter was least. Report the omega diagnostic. 4851.75 AA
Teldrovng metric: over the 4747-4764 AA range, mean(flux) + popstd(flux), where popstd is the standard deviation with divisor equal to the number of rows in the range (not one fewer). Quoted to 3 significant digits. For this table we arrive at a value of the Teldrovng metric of 23.5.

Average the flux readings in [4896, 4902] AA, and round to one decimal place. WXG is 21.9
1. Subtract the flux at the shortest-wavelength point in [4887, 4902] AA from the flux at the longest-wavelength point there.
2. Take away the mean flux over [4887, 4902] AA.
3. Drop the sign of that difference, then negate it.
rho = -21.8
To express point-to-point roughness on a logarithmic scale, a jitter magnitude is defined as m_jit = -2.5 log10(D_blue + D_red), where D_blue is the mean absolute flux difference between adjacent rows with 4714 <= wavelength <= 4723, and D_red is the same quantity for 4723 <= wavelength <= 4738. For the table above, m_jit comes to -0.77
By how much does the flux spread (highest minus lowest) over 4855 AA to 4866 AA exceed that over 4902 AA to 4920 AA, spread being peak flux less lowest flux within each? 4.5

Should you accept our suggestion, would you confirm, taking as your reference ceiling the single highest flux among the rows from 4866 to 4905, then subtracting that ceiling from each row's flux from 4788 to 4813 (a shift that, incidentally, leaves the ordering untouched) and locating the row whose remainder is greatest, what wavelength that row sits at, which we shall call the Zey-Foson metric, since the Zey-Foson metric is 4794.01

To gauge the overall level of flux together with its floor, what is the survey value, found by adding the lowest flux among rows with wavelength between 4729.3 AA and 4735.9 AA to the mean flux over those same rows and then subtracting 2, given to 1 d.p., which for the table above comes 41.9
